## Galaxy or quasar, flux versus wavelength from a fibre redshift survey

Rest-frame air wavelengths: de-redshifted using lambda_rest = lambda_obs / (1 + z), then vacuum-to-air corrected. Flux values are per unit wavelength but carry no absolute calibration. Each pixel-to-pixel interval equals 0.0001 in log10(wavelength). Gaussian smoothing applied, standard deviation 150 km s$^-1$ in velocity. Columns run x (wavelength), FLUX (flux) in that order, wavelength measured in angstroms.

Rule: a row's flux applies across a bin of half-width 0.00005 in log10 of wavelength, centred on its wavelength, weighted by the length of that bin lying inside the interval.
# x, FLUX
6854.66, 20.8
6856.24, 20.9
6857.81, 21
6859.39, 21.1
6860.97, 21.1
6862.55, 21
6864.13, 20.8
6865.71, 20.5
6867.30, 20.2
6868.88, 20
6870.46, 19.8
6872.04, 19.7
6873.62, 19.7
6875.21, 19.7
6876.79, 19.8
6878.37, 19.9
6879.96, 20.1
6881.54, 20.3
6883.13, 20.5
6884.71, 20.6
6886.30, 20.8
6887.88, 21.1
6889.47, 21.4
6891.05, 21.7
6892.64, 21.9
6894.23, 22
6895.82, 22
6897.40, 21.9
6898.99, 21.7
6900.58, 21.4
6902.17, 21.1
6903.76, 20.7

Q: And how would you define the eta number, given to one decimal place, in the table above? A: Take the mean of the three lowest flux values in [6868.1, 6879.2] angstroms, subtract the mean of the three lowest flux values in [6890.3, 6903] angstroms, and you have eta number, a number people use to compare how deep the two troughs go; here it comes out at -1.7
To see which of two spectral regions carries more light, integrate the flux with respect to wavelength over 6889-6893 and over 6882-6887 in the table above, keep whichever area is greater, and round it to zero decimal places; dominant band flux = 103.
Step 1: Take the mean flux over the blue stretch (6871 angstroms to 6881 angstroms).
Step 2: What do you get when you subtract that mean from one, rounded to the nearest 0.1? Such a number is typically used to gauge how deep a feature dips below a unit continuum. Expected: -18.8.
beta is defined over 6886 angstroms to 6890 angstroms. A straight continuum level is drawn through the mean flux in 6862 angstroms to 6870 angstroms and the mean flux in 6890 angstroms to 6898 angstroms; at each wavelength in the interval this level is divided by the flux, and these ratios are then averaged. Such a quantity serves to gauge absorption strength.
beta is 1.02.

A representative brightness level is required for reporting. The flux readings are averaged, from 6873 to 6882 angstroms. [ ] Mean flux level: 19.9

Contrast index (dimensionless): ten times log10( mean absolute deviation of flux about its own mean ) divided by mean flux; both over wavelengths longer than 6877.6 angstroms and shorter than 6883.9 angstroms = -0.35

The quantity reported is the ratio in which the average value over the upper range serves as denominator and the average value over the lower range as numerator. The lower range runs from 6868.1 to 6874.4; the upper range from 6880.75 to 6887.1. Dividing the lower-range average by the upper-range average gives 0.964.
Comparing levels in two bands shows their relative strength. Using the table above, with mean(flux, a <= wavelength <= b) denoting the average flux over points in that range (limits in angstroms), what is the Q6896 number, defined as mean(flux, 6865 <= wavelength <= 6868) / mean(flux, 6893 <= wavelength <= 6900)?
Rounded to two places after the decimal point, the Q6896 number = 0.93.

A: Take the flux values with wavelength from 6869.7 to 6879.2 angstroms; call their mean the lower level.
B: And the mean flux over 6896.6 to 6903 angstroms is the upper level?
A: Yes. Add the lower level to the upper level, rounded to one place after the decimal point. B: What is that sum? 41.3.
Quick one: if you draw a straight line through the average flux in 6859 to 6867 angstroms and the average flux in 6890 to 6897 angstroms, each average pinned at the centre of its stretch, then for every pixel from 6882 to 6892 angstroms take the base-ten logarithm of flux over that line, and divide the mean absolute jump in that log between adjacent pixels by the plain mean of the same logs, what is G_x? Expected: -0.28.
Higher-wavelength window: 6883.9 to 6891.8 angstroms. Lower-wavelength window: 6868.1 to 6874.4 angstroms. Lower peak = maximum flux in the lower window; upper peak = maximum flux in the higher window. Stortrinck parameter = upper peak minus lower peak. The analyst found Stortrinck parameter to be 1.7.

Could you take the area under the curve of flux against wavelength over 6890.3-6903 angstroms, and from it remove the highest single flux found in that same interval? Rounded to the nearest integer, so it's 254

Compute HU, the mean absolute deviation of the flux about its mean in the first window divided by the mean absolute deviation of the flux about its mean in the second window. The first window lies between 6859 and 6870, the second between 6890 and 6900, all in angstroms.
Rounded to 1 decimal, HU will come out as 3.4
